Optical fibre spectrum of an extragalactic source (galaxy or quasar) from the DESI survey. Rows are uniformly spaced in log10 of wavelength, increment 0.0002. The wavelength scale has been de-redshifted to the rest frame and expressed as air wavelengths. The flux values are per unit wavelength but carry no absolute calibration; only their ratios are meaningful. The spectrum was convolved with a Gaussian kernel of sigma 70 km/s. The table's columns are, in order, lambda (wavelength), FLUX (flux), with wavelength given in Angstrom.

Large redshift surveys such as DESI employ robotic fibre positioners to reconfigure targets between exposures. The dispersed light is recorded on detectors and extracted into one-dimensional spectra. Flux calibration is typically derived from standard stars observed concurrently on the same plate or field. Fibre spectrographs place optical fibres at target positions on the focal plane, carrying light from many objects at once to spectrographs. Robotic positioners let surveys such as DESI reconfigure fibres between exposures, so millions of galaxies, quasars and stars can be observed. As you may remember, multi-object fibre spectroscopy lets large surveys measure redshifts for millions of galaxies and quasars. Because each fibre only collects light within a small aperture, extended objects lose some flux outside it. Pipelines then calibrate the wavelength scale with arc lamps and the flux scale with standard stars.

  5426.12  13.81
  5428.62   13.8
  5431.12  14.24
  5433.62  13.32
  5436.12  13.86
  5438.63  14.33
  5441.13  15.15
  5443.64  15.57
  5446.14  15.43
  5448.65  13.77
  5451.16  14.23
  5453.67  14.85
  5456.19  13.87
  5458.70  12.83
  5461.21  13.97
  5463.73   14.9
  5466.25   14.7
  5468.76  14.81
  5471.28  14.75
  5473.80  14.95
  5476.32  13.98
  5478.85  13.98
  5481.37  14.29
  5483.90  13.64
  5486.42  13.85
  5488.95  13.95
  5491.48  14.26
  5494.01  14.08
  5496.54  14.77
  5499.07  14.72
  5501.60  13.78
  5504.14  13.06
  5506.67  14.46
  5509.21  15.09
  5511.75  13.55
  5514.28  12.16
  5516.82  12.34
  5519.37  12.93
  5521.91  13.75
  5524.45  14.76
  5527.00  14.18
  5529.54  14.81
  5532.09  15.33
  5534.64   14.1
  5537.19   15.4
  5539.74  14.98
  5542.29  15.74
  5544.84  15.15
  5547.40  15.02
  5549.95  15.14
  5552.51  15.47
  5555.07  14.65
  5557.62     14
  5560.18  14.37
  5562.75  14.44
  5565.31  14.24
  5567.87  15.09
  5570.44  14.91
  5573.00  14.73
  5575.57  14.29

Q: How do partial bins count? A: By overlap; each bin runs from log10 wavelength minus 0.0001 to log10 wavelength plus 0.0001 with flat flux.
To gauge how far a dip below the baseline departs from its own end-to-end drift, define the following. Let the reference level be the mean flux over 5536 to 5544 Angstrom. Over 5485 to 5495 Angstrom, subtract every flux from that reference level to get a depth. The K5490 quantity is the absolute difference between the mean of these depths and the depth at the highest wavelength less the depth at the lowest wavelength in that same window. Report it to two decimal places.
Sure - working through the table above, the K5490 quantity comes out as 1.57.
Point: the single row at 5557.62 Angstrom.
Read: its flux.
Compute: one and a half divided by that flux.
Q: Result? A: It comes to 0.107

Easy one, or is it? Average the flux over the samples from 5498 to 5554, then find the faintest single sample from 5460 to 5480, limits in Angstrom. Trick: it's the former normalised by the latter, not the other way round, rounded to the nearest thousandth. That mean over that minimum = 1.028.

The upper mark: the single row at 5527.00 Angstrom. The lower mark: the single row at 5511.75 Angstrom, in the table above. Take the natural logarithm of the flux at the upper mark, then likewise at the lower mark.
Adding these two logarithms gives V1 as 5.26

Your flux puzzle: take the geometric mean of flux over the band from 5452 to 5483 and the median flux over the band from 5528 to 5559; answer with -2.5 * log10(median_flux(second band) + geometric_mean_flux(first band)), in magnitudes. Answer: -3.67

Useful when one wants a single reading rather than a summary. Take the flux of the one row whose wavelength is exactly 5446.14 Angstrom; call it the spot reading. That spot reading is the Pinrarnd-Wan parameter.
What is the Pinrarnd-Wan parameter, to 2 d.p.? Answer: 15.43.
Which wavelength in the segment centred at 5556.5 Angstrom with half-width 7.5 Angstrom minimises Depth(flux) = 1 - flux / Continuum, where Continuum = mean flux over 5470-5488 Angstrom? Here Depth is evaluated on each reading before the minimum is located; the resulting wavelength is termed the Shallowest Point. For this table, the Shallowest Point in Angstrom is 5552.51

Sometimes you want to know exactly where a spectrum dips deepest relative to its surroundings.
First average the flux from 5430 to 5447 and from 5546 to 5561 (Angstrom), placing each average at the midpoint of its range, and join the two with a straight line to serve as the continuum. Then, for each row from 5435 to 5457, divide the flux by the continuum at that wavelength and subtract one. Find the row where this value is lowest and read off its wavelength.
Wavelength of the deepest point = 5448.65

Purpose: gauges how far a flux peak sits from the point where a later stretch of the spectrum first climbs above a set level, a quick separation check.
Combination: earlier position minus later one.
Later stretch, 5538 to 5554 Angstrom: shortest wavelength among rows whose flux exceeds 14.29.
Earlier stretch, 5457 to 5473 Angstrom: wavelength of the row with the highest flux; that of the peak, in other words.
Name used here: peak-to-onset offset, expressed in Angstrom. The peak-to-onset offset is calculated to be -76.0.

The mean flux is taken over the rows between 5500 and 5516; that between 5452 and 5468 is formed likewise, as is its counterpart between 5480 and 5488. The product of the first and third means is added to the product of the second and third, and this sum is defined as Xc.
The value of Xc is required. 388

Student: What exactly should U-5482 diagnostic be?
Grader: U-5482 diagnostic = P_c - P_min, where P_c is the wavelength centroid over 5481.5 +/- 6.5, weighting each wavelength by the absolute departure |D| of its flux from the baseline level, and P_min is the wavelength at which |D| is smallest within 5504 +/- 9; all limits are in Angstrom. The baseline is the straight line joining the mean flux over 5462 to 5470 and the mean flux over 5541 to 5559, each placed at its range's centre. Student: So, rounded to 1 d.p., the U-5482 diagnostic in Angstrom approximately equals -14.8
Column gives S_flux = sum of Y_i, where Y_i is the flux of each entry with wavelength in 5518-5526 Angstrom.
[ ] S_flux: 41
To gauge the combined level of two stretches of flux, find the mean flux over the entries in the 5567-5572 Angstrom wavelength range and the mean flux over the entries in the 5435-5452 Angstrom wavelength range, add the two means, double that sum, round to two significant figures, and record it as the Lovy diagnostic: 59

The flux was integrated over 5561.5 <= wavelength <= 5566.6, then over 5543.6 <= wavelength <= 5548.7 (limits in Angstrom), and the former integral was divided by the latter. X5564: 0.95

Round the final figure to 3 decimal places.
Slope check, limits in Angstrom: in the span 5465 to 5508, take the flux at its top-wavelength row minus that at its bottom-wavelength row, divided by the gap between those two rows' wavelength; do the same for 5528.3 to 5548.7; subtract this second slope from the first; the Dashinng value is -0.018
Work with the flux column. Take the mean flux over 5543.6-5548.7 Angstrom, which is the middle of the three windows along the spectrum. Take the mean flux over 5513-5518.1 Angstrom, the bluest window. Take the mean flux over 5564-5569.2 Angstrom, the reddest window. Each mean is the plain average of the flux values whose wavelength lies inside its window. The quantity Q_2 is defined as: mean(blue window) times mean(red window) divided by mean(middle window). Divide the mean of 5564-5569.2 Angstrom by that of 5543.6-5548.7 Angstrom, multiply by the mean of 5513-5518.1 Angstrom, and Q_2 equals 11.9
